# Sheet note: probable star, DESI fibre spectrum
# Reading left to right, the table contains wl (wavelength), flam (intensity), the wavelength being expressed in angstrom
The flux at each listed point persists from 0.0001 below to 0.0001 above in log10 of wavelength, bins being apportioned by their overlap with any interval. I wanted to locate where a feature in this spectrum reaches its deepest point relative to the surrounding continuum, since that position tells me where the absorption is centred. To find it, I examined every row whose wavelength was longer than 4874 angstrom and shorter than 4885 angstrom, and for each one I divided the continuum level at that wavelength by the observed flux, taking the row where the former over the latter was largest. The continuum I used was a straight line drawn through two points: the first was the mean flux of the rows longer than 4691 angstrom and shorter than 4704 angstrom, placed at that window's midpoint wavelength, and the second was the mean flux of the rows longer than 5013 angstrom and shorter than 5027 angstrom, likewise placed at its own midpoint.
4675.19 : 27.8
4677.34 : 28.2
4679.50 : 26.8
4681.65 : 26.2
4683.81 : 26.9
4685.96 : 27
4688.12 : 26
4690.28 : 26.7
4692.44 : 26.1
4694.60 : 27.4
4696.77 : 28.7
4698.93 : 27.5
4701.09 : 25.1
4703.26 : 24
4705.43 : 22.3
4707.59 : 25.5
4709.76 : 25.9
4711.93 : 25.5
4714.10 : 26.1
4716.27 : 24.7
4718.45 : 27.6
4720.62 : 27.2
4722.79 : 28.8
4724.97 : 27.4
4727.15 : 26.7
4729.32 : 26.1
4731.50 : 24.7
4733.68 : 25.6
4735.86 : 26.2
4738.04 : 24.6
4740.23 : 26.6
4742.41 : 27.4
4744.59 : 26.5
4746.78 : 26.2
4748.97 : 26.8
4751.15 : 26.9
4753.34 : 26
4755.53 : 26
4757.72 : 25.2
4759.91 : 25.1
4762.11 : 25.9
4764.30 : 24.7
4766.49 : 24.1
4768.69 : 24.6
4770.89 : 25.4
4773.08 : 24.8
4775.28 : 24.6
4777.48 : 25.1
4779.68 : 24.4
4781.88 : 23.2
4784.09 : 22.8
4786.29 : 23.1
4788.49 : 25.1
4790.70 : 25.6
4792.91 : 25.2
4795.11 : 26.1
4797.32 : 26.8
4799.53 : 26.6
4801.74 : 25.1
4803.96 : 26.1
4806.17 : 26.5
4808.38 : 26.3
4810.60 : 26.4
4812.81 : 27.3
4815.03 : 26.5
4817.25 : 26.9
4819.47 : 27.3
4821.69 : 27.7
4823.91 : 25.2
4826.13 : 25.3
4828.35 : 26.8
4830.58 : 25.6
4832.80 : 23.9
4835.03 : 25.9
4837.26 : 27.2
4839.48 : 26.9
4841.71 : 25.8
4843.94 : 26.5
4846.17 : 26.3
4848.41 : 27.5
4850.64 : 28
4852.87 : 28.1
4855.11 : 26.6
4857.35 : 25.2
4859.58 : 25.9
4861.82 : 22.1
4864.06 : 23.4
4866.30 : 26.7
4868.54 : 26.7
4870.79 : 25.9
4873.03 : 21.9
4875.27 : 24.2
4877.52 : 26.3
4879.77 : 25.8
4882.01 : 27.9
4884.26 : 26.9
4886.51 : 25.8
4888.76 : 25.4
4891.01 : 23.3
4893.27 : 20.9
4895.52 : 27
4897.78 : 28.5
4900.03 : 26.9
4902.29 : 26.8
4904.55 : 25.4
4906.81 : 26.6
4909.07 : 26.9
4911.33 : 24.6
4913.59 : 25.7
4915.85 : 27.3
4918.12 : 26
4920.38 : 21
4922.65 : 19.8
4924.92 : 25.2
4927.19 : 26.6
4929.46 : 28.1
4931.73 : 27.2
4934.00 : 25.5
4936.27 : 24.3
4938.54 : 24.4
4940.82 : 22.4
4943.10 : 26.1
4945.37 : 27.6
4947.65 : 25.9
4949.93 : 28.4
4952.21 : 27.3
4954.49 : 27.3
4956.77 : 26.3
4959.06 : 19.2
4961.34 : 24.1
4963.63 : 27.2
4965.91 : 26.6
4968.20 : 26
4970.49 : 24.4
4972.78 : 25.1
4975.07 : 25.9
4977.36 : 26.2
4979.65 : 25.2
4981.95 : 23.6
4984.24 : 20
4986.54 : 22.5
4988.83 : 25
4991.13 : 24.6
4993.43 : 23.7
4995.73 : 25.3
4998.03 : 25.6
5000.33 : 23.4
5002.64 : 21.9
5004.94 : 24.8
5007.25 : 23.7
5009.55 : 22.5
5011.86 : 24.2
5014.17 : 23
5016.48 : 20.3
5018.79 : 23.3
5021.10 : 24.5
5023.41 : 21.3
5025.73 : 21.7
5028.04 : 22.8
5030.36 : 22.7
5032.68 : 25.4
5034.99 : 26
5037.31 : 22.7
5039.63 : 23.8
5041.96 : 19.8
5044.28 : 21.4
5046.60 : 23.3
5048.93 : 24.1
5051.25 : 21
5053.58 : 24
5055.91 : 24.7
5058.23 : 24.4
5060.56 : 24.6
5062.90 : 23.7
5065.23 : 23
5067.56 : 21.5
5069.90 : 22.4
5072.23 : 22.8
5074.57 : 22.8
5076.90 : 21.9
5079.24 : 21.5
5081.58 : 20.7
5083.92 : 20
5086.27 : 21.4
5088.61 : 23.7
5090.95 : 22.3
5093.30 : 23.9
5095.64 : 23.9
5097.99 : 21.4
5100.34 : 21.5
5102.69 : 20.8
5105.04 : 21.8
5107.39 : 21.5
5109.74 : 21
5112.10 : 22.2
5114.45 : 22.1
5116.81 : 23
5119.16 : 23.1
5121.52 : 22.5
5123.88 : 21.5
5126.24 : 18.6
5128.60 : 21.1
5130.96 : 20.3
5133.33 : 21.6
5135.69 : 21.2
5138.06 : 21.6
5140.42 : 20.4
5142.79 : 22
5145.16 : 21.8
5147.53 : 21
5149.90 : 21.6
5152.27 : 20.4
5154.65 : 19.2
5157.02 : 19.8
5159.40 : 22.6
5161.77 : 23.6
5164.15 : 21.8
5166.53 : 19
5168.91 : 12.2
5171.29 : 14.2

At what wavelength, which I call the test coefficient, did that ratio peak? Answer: 4875.27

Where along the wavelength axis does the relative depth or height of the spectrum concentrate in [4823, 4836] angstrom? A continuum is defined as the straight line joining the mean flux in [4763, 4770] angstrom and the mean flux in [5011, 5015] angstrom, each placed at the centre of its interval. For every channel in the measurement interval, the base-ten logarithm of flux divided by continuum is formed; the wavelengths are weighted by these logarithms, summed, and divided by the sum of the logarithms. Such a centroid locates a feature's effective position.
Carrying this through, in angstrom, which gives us 4829.2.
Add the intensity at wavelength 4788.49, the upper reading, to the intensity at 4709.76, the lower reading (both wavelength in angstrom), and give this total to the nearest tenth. 51.0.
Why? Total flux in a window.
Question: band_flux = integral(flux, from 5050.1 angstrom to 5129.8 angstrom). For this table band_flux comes 1773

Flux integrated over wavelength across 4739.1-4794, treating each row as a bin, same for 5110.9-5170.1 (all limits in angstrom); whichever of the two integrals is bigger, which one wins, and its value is 1386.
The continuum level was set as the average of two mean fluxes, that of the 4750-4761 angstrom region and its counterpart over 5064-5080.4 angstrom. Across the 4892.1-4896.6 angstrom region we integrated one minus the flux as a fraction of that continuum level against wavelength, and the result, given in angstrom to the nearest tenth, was 0.0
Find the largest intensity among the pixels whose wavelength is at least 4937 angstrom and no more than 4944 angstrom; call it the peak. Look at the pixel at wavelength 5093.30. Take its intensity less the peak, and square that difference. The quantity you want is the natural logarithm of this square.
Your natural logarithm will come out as 2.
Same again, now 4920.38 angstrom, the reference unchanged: 3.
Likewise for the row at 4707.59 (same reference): -1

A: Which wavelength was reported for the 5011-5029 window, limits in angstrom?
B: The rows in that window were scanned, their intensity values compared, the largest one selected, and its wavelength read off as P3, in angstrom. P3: 5021.10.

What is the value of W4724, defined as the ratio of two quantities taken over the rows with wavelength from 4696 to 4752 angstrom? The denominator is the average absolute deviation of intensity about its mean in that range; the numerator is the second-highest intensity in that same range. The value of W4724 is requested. 27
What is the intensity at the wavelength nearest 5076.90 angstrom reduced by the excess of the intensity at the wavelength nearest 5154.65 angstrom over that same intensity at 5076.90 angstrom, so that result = 25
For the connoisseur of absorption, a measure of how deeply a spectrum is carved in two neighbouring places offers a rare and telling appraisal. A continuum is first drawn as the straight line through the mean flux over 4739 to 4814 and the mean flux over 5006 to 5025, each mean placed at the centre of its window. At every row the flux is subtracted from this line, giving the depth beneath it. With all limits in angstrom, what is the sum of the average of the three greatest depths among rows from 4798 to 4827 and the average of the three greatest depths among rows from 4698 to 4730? 2.53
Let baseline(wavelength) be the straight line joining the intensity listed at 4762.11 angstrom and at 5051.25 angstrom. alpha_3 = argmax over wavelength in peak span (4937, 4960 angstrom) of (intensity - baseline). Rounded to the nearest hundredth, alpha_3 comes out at 4949.93 angstrom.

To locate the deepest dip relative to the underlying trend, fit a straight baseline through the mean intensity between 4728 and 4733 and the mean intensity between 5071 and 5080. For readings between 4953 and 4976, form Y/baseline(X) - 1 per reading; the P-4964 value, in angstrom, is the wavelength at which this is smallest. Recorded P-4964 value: 4959.06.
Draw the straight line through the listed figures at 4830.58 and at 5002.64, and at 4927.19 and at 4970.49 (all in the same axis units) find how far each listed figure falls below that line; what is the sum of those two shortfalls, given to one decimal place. -4.9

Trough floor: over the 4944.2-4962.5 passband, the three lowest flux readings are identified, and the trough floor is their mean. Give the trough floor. 23.1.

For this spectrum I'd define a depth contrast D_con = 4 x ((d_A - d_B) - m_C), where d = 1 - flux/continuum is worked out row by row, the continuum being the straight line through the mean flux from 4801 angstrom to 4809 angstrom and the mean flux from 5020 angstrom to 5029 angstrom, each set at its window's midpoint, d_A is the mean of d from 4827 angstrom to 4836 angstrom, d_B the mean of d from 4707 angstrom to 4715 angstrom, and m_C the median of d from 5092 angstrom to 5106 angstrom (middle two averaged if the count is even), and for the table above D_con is -0.2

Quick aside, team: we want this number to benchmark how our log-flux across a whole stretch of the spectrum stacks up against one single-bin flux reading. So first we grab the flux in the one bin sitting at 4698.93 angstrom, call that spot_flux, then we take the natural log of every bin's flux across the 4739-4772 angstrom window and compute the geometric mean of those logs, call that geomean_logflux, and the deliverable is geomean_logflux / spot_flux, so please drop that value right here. 0.118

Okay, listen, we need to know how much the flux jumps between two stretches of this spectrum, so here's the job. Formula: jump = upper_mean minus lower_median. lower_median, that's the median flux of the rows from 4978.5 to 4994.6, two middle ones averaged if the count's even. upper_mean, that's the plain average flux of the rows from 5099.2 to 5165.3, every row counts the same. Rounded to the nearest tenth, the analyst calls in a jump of -2.3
